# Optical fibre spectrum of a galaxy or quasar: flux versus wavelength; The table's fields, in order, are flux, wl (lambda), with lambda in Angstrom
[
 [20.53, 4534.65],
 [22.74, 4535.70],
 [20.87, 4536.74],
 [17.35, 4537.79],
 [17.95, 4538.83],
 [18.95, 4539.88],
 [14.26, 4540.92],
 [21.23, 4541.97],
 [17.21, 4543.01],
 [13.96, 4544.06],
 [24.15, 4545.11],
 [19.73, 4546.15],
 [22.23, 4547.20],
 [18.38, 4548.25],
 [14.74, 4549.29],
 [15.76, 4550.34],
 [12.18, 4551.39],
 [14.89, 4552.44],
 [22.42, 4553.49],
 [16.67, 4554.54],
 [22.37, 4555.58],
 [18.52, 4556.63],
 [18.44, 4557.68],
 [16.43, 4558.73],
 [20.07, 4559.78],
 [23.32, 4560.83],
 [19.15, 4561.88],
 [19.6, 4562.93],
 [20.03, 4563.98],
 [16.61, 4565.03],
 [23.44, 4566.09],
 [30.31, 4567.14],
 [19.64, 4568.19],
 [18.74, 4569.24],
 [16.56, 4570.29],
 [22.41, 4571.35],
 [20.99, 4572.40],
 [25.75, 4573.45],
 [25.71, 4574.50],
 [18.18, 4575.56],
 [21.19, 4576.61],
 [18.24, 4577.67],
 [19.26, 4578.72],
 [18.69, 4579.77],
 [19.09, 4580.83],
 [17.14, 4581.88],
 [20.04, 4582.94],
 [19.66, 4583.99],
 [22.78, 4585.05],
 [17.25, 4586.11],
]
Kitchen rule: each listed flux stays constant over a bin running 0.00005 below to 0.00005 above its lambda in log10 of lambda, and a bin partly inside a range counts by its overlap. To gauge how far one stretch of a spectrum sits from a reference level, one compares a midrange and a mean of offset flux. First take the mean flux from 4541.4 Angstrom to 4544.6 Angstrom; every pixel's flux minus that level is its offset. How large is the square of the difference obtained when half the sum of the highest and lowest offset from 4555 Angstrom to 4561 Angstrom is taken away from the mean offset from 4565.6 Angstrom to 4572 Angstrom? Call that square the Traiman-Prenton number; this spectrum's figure 4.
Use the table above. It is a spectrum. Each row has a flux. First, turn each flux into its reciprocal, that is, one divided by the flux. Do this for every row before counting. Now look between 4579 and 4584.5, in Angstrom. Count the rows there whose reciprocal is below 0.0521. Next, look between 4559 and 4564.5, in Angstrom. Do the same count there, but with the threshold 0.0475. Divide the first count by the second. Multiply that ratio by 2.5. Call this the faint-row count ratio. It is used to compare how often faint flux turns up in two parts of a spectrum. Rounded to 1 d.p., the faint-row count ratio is 5.0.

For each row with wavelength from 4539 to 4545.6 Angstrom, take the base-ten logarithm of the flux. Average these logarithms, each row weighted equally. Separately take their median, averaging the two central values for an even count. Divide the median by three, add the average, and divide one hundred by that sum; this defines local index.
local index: 60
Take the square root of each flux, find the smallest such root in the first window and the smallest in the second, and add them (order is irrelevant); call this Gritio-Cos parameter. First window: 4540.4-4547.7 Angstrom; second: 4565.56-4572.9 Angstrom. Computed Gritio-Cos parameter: 7.8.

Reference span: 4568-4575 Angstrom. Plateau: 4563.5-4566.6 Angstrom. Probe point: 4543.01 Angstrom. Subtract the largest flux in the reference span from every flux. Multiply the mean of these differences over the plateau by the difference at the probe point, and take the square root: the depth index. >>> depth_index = 7.0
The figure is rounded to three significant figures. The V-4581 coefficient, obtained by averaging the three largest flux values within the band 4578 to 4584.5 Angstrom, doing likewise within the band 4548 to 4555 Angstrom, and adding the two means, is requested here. 38.8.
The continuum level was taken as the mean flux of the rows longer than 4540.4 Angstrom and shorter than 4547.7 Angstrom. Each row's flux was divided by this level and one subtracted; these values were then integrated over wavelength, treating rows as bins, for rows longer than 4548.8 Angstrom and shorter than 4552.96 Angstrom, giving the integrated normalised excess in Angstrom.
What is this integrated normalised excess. -1.0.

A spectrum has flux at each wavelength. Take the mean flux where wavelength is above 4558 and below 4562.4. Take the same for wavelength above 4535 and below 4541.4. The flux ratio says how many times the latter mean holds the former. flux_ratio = 0.95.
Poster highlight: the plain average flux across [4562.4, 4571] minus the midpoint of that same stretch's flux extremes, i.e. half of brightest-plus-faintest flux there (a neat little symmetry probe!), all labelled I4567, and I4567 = -2.8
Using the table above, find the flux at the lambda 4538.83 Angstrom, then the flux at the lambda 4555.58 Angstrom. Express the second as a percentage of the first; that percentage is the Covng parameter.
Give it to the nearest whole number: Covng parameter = 125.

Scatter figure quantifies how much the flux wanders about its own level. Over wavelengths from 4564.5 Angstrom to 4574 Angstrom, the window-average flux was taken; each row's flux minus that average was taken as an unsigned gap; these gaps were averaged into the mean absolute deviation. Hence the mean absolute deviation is 3.4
